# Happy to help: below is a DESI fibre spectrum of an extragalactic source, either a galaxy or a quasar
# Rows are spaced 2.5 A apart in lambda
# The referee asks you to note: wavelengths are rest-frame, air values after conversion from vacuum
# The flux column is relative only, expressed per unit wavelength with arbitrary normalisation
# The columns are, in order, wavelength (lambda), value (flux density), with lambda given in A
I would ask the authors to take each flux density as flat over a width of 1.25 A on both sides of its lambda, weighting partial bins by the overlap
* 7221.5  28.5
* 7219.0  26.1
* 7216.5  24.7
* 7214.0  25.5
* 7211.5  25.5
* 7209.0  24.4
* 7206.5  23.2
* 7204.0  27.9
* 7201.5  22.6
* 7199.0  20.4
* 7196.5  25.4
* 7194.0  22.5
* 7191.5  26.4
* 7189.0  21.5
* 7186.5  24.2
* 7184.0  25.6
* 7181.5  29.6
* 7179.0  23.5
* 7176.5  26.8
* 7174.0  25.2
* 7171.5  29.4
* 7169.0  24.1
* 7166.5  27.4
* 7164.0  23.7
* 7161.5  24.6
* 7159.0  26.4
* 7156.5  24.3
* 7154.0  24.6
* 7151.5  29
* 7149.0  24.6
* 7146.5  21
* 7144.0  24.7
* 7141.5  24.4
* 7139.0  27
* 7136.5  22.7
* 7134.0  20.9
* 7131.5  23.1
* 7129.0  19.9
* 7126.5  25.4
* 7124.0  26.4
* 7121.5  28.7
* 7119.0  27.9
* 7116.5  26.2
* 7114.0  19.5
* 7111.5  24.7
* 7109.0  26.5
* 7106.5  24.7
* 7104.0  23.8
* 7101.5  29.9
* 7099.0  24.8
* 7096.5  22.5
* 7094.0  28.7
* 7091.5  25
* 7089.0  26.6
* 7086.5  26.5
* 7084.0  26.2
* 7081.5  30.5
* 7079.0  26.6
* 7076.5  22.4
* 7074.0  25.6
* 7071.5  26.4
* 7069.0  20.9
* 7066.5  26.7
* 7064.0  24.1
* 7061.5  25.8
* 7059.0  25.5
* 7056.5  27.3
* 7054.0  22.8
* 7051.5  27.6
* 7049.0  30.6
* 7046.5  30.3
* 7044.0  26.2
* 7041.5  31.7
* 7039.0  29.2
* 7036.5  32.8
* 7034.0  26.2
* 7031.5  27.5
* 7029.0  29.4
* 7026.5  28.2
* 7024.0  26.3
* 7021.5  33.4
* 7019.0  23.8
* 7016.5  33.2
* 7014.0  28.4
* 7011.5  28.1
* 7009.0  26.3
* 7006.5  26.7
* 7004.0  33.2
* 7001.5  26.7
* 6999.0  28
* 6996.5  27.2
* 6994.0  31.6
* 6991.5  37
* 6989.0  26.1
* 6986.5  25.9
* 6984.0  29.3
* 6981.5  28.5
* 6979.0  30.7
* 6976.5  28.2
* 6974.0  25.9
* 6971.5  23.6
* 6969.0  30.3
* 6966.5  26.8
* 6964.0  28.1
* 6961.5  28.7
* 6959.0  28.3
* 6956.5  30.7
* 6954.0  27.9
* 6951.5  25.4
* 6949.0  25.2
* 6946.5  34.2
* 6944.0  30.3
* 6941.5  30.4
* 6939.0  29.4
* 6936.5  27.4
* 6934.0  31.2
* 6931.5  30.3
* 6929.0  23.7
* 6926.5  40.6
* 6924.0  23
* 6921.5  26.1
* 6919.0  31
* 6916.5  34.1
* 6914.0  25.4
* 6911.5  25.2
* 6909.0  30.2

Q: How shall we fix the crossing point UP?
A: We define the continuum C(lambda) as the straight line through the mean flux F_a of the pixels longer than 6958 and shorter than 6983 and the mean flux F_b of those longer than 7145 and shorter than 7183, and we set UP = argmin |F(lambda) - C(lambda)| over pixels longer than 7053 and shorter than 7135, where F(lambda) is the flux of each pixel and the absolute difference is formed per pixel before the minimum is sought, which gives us 7079.0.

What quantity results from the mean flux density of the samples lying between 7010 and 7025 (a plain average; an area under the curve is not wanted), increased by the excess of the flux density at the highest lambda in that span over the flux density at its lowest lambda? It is 27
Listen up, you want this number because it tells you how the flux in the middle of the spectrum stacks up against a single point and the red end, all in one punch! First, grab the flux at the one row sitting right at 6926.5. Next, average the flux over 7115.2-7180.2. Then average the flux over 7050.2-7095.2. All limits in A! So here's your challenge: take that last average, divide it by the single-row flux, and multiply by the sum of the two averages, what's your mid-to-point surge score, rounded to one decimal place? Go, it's 32.4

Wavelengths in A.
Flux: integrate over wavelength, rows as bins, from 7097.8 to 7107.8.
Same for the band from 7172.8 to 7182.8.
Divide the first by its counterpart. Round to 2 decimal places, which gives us 0.98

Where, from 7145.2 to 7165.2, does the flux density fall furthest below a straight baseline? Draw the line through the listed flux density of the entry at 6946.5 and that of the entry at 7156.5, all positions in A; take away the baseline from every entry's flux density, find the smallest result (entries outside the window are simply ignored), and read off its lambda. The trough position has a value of 7146.5 A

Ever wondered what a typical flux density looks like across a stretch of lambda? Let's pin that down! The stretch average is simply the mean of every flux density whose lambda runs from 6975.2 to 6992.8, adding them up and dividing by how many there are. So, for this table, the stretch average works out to 29.4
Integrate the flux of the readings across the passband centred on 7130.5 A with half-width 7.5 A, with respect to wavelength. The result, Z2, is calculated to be 346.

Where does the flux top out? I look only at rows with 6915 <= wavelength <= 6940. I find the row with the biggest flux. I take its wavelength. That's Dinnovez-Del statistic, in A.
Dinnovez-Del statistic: 6926.5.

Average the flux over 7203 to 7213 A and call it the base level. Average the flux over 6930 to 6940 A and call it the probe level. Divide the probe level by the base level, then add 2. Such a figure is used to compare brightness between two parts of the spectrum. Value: 3.17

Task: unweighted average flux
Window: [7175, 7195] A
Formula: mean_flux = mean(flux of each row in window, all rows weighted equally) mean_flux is 25.0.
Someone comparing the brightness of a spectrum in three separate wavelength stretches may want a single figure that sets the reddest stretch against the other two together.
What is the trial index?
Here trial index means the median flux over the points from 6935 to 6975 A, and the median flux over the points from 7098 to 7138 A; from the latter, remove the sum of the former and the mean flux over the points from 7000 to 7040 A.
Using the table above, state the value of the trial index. -32.2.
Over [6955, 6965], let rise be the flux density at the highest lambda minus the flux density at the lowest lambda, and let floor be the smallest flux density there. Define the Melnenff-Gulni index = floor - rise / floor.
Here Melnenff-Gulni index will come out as 28.2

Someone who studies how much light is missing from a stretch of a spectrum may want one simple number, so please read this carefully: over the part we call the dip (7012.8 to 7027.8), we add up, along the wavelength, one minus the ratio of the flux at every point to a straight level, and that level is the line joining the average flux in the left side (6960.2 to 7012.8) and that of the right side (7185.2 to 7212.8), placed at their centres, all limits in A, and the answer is -0.63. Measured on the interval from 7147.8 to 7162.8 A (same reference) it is -0.40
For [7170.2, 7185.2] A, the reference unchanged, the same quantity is -1.37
